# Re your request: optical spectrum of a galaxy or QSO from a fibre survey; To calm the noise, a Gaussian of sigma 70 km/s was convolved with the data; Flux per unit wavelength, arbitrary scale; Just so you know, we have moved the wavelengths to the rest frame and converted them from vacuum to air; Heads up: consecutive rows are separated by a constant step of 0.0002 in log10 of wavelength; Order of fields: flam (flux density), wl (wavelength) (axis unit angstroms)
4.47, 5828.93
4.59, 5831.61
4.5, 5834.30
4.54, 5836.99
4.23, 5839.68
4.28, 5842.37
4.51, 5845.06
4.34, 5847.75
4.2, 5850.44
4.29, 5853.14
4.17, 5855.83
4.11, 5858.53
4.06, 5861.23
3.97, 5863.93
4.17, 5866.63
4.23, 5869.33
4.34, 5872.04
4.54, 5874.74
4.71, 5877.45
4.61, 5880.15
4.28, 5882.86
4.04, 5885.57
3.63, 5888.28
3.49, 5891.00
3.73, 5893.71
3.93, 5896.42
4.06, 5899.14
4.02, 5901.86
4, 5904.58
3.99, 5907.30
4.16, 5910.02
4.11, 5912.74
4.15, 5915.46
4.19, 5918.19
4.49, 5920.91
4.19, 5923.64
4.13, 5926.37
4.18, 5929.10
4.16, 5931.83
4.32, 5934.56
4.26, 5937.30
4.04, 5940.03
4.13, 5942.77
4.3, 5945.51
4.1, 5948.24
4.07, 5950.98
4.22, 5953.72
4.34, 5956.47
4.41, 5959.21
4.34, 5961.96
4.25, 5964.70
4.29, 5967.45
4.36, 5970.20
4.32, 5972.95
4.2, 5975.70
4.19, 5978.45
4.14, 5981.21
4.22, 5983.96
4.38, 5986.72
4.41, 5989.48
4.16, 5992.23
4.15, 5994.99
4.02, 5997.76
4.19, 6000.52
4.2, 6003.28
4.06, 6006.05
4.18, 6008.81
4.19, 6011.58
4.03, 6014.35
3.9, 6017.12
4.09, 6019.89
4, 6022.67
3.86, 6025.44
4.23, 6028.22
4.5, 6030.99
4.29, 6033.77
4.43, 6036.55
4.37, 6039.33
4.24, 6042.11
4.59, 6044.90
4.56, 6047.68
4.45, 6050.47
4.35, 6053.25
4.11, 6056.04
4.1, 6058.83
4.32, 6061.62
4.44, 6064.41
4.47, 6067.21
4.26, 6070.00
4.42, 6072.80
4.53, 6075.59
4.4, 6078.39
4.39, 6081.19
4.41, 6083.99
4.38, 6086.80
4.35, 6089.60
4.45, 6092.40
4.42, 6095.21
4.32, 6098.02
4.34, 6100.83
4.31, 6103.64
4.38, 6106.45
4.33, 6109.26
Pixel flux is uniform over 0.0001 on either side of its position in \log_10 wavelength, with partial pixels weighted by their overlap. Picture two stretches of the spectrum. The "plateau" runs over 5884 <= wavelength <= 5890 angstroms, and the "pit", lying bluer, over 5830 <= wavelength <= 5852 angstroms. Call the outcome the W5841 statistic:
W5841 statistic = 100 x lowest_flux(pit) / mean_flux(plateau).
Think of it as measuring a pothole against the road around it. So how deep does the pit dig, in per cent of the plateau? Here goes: 110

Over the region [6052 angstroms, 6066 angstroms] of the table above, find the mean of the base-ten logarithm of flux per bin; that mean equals 0.630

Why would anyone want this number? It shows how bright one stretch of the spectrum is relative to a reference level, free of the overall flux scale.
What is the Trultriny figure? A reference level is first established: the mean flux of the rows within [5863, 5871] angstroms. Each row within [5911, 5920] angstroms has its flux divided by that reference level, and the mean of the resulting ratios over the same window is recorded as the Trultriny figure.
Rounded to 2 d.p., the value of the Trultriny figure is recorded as 1.01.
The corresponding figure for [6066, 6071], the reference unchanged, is 1.06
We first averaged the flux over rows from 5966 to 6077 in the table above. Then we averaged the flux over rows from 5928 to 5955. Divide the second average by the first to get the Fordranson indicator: 0.982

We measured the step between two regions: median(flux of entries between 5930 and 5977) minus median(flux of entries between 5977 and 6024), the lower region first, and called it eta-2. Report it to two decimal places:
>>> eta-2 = 0.10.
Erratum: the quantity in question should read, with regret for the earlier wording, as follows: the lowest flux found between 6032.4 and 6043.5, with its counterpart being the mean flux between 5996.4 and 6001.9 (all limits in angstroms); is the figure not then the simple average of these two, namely 4.17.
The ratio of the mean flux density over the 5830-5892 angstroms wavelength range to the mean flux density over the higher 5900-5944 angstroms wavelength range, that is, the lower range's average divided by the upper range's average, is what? 1.02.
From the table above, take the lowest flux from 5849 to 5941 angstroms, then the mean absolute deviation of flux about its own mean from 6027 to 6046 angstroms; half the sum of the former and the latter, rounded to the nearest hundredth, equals 1.80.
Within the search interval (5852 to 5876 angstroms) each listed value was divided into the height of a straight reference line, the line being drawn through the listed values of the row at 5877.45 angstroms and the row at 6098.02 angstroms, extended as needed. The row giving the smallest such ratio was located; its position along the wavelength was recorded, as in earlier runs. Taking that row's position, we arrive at 5874.74 angstroms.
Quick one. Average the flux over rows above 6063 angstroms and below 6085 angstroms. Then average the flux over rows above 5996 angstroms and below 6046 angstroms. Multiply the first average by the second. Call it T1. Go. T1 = 18.5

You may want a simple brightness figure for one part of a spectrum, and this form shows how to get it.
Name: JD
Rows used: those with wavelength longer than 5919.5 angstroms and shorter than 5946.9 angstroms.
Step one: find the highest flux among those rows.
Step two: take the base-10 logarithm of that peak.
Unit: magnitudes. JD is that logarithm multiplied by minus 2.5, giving -1.631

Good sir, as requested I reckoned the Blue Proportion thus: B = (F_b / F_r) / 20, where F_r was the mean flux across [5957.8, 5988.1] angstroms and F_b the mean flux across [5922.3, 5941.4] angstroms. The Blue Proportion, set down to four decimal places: 0.0488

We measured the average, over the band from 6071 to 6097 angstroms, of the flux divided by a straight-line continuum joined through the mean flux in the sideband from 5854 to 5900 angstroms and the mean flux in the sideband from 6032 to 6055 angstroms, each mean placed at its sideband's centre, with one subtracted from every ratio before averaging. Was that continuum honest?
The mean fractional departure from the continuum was -0.014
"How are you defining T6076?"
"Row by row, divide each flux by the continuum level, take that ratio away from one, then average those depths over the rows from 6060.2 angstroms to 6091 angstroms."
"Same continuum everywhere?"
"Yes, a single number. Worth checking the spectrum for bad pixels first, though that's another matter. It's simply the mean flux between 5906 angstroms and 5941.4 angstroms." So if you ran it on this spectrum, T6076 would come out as -0.051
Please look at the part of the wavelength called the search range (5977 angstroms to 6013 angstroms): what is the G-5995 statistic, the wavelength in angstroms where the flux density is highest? 5989.48 angstroms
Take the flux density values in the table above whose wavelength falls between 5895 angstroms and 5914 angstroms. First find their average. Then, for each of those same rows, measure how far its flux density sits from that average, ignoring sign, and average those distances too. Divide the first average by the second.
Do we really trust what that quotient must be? 66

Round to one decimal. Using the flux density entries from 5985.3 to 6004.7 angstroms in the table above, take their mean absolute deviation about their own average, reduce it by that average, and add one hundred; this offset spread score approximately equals 95.9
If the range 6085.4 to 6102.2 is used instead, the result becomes 95.7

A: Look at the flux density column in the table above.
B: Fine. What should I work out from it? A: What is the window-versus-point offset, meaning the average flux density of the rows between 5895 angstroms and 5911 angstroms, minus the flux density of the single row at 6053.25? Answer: -0.3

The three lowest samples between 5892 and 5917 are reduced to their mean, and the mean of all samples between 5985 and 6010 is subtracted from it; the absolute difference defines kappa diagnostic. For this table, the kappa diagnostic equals 0.31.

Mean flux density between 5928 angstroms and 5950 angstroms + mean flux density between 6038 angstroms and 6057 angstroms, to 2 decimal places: 8.57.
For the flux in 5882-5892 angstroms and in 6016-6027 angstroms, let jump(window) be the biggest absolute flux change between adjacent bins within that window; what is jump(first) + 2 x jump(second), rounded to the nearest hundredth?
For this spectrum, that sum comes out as 0.79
